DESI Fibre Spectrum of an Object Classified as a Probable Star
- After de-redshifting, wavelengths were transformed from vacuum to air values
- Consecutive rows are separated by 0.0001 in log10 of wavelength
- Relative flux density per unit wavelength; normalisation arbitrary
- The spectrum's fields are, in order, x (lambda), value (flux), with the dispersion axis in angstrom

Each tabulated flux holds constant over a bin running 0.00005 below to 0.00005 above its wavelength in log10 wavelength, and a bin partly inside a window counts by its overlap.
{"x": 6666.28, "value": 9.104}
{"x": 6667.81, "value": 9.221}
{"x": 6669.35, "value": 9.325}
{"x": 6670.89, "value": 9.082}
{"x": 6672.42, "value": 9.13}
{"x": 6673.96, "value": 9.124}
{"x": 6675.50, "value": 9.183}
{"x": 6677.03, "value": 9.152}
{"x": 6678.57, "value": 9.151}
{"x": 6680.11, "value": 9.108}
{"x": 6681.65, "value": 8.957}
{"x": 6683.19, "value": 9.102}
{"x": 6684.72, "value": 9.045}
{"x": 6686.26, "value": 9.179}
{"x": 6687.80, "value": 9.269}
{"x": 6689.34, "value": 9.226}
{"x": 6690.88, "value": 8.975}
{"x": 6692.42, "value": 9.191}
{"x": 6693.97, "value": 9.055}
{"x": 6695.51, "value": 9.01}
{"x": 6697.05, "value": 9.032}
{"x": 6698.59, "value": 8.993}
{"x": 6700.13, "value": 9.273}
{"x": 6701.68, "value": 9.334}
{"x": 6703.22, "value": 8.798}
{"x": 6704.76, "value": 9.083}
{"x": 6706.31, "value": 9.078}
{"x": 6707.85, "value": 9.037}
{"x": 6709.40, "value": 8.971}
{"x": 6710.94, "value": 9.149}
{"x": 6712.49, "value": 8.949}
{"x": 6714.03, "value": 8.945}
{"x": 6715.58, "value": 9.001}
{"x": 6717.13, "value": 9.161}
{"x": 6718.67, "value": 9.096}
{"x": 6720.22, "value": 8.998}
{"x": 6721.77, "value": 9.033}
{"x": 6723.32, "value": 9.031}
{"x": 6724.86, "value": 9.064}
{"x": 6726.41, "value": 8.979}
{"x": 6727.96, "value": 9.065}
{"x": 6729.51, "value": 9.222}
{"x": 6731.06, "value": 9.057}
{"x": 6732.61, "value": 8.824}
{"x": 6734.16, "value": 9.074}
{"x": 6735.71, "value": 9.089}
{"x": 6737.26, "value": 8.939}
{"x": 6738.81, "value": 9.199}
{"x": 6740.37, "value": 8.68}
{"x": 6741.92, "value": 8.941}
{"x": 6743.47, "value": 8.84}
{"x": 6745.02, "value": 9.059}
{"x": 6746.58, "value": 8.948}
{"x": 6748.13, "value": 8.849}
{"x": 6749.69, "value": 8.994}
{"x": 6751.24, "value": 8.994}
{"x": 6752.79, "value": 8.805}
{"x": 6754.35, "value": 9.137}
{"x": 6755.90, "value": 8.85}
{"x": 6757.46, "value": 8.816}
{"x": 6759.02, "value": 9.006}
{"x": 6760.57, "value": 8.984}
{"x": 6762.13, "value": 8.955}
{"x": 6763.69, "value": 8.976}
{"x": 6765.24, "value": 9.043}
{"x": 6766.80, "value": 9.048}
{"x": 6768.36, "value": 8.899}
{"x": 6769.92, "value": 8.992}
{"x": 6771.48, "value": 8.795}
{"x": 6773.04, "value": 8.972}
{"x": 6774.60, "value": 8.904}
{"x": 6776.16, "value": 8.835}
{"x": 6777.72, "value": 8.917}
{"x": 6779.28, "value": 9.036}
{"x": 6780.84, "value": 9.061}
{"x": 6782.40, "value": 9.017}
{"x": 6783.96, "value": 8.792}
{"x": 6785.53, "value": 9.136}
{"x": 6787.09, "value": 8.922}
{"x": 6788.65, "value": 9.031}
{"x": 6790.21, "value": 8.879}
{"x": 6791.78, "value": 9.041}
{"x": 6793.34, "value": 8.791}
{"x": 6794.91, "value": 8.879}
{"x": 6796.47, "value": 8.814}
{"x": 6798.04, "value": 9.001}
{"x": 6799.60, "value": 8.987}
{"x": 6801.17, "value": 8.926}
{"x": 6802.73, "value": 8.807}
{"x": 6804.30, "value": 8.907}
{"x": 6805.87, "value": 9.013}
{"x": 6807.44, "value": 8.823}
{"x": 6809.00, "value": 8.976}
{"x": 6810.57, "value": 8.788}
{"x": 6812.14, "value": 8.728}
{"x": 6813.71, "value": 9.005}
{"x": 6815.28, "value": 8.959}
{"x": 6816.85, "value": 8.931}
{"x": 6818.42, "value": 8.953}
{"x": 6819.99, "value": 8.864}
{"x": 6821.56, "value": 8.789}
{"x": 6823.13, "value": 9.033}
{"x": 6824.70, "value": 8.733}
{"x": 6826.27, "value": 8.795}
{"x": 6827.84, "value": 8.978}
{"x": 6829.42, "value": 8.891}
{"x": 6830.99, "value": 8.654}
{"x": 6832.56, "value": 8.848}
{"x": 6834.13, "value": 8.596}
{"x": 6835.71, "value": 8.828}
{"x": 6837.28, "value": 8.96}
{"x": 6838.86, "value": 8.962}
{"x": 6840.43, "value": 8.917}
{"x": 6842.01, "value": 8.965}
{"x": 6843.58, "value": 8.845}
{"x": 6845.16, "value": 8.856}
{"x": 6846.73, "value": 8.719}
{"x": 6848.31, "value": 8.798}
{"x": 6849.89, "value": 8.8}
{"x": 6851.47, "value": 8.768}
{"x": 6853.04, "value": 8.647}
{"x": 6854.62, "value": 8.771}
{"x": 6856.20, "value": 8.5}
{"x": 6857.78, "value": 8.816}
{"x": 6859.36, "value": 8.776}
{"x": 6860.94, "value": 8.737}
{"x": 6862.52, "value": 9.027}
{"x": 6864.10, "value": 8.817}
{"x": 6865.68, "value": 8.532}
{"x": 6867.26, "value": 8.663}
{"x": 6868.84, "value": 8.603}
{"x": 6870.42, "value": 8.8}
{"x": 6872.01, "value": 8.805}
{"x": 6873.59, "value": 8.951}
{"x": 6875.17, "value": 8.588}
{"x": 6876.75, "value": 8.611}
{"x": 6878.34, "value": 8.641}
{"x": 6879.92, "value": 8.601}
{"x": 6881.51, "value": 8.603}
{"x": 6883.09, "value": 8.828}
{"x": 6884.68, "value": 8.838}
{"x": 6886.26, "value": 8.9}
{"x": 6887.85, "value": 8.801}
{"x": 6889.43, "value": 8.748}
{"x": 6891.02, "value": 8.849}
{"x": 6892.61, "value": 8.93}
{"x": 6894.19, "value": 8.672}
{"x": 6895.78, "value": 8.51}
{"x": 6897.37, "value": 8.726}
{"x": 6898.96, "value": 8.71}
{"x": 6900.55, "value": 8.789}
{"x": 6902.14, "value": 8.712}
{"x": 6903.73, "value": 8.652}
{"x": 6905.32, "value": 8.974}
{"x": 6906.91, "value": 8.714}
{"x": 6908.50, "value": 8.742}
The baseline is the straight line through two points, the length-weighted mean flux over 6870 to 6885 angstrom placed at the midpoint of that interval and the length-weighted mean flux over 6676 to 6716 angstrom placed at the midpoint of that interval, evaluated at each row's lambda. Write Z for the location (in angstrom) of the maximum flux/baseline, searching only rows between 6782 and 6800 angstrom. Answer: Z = 6785.53 angstrom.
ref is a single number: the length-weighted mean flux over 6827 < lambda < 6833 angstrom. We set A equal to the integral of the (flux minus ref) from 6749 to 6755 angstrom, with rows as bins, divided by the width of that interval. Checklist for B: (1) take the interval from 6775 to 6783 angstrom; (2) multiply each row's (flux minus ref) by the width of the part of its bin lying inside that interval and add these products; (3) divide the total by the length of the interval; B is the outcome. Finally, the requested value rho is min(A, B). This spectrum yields 0.13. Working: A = 0.14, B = 0.13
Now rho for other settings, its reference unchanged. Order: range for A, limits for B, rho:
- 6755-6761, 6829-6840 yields -0.02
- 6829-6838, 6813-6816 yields -0.05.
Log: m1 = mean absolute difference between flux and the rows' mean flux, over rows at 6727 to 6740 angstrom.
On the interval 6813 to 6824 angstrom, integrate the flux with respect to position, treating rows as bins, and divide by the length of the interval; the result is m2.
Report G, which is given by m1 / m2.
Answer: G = 0.0100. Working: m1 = 0.089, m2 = 8.93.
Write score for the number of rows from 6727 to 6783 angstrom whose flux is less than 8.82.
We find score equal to 4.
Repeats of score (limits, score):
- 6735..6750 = 1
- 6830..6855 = 8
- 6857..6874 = 9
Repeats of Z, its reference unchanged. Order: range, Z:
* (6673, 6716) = 6701.68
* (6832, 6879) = 6862.52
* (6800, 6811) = 6805.87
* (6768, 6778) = 6769.92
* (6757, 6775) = 6766.80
